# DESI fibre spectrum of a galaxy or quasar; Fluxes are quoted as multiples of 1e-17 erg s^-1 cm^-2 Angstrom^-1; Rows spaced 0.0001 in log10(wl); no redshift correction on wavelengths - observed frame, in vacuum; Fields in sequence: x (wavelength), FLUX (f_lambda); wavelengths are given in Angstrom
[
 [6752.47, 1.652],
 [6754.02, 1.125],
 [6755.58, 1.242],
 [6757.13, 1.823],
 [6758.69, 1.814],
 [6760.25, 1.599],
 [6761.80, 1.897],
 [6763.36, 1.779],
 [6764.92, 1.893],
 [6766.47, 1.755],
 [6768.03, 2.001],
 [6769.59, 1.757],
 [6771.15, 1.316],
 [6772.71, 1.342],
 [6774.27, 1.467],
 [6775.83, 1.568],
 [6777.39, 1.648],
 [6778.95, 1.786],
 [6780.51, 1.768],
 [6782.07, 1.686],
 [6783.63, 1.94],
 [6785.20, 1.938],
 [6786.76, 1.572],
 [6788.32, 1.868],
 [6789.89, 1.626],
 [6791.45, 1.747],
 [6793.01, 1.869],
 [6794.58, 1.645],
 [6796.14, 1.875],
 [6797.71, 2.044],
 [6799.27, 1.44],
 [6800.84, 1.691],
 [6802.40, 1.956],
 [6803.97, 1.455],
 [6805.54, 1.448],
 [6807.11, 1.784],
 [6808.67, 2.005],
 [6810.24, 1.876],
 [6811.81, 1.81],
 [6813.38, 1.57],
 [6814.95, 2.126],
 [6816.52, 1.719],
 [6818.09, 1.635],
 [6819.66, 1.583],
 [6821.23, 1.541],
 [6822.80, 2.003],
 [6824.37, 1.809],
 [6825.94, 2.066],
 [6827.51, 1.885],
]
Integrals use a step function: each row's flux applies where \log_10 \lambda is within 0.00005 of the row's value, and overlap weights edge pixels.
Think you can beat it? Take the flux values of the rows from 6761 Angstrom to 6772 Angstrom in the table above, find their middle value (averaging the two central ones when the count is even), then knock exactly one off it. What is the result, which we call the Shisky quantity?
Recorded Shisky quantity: 0.78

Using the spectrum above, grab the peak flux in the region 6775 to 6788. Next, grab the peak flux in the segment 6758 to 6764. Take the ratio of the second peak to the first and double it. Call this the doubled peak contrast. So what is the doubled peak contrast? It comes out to 1.96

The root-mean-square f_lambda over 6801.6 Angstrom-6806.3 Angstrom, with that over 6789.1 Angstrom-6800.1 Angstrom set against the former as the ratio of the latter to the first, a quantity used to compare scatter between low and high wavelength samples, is 1.07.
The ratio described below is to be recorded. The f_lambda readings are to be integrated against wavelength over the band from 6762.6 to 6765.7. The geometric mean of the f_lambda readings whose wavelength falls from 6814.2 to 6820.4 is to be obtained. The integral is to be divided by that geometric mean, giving 3.3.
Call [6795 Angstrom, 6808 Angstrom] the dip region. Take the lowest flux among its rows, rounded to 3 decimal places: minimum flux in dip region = 1.440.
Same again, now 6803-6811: 1.448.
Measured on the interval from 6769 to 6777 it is 1.316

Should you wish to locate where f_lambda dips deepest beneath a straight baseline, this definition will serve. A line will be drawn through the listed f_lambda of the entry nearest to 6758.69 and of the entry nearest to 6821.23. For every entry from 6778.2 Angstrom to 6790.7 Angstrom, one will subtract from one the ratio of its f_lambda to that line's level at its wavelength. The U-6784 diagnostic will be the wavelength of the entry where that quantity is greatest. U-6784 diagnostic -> 6786.76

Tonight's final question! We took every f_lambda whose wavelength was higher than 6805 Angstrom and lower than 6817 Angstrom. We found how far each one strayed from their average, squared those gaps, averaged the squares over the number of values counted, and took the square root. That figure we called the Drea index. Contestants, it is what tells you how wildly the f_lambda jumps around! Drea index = 0.21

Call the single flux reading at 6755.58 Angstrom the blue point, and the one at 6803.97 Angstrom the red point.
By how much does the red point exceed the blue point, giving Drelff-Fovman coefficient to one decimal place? 0.2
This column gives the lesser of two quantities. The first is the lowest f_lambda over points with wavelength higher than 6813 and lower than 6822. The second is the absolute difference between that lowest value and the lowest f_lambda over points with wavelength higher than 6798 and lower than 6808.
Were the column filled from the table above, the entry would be 0.10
